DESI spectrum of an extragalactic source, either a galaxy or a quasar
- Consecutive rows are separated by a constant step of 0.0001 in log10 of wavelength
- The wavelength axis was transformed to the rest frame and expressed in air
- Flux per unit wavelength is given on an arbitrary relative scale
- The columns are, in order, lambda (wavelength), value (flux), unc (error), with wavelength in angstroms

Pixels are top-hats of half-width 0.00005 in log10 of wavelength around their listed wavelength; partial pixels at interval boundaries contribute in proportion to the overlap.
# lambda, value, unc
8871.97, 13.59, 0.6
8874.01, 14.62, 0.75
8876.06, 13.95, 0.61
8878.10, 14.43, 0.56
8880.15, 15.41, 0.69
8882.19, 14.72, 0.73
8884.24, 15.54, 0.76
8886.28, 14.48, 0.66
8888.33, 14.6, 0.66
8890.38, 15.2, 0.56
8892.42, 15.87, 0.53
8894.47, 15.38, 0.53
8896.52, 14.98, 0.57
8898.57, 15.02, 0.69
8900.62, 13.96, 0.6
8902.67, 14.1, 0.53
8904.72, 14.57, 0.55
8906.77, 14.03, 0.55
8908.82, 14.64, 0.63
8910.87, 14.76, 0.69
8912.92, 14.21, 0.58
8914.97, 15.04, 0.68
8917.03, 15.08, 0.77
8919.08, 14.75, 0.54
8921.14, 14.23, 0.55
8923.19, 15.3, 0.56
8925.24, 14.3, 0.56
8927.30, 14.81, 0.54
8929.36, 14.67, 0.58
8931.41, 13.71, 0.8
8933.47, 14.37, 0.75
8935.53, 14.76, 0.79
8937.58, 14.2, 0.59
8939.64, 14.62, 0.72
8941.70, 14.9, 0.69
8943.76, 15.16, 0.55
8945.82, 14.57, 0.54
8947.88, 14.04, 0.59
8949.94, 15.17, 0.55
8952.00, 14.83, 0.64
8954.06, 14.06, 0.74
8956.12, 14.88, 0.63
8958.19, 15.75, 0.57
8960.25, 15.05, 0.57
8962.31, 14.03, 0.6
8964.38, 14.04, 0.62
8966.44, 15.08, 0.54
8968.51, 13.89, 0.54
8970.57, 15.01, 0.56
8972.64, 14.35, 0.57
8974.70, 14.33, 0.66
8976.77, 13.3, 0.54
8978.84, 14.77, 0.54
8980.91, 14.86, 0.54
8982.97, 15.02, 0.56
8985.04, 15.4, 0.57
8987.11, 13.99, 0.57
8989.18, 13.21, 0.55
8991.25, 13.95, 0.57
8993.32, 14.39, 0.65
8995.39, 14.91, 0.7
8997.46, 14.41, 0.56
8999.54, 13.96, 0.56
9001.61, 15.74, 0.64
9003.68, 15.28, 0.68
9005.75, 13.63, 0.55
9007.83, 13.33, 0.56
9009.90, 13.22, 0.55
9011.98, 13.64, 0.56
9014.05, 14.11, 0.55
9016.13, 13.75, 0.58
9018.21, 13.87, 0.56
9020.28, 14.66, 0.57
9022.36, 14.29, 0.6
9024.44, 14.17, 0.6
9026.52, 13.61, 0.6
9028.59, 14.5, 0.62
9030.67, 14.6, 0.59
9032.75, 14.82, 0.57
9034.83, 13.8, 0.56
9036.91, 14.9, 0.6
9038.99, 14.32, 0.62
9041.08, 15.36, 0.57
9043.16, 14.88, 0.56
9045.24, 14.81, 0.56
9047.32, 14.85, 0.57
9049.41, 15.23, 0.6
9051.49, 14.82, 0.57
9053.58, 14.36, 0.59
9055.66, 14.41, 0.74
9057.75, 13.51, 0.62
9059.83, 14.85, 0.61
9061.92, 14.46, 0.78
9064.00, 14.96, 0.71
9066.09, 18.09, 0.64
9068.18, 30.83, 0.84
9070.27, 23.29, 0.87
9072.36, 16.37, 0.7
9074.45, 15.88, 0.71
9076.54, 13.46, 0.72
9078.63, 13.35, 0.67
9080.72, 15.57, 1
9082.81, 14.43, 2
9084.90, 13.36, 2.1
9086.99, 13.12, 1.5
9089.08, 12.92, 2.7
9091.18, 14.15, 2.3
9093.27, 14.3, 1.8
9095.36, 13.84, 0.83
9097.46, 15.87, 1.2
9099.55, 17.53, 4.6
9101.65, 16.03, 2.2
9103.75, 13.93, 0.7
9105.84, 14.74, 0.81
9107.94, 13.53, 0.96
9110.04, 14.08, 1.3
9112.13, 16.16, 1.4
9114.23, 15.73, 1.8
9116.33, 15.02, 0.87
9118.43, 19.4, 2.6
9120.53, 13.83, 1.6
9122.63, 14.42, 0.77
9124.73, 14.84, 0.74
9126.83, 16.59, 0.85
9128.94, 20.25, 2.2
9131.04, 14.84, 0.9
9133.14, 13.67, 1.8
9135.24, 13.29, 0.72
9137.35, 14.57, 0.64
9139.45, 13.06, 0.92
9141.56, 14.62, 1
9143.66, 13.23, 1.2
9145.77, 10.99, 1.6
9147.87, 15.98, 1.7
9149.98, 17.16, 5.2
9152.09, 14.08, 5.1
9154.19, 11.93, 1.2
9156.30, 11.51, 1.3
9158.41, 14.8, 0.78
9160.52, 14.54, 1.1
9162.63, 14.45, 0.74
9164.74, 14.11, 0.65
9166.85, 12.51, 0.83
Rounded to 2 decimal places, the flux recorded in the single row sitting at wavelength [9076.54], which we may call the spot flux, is 13.46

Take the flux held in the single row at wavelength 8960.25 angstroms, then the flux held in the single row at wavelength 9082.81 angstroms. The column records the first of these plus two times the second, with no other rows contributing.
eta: 43.9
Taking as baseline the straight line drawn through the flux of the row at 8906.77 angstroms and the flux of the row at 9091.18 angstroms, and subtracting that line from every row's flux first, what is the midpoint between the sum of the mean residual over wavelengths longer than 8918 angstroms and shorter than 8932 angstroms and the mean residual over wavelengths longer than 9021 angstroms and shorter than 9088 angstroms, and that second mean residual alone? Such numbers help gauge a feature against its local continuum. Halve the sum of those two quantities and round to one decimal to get 1.5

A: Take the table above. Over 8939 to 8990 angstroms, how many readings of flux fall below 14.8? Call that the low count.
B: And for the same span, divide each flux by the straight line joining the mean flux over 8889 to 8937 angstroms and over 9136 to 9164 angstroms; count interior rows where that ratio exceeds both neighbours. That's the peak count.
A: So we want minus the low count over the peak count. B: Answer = -2.17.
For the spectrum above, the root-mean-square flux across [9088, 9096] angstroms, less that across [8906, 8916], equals -0.7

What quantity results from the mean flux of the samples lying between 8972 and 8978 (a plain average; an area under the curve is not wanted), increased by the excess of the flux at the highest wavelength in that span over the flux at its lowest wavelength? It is 12.9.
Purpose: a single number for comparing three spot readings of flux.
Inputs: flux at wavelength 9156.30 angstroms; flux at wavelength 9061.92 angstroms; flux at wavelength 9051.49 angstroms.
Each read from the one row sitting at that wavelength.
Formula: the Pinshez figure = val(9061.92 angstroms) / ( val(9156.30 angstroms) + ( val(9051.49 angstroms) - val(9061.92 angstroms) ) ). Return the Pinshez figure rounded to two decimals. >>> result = 1.22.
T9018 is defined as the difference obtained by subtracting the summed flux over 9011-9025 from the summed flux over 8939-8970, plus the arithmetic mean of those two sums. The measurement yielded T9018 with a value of 281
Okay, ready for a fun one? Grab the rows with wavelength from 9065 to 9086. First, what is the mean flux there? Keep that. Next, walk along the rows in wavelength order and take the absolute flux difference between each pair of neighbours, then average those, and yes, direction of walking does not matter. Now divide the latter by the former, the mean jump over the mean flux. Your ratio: 0.22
